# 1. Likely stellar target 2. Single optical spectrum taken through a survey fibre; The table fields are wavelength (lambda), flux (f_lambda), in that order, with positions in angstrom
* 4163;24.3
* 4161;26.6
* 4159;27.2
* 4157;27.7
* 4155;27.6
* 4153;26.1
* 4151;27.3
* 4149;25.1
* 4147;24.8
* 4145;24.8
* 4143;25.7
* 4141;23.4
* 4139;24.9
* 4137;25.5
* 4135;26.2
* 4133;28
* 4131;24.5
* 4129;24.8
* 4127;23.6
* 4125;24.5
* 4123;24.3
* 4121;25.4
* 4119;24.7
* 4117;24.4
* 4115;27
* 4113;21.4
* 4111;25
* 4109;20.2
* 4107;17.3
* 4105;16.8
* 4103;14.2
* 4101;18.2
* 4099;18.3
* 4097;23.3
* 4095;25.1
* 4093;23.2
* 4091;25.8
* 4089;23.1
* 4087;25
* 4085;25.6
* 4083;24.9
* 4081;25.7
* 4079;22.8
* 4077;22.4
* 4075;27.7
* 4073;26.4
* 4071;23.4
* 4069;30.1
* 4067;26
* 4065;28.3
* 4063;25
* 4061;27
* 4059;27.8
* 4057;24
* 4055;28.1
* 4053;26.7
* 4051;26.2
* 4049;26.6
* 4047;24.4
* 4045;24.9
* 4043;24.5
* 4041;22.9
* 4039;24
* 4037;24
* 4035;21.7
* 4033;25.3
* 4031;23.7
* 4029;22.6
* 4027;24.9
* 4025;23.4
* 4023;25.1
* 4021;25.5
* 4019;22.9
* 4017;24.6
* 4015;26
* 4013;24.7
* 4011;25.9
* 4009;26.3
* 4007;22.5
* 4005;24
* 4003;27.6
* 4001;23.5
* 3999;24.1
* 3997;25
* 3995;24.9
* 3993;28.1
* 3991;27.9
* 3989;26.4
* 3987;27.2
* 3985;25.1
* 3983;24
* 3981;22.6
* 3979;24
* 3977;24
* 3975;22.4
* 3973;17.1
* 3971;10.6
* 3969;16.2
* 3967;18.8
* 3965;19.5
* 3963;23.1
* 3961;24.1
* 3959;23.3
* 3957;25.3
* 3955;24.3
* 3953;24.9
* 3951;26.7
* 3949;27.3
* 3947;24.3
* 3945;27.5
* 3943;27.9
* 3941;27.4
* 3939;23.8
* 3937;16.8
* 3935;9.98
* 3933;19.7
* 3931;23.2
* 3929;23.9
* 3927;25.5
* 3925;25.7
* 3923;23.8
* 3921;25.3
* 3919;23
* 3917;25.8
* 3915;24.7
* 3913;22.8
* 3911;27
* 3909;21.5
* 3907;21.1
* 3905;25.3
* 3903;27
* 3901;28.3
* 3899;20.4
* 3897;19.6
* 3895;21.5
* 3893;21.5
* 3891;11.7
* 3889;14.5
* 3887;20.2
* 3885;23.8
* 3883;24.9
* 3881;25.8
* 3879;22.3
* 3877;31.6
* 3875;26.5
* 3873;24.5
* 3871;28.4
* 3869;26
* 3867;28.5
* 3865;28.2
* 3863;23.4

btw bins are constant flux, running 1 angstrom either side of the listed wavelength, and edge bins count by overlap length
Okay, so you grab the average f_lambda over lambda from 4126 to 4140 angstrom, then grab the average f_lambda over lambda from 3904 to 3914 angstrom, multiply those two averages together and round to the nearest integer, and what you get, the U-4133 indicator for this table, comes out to 597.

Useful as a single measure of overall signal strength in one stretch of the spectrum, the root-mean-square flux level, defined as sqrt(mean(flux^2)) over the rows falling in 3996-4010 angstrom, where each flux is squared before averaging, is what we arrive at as 24.8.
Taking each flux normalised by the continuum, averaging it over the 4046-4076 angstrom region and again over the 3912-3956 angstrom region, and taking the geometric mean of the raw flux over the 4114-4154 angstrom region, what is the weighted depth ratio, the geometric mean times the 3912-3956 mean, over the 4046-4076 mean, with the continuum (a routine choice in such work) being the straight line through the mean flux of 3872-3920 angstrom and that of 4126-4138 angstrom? 23.9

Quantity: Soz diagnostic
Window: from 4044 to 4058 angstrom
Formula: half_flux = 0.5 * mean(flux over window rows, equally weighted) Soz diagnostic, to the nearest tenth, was 12.9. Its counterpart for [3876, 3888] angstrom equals 12.4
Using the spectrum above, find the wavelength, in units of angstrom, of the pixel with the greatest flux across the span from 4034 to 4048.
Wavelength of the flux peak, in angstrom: 4045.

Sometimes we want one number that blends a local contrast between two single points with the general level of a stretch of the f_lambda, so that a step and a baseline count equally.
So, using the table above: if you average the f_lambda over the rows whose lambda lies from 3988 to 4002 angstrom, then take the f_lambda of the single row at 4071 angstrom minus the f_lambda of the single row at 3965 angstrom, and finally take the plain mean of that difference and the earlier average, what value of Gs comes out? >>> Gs 14.8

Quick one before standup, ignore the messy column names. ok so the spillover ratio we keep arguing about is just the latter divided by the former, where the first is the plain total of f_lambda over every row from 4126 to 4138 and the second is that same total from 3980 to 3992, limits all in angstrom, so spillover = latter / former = 1.00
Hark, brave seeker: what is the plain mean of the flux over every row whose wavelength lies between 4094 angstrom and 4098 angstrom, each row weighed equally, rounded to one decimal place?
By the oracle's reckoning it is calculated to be 24.2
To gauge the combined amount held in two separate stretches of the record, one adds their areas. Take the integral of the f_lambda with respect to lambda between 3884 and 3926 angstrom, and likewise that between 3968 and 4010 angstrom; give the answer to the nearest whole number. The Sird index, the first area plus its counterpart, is 1936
